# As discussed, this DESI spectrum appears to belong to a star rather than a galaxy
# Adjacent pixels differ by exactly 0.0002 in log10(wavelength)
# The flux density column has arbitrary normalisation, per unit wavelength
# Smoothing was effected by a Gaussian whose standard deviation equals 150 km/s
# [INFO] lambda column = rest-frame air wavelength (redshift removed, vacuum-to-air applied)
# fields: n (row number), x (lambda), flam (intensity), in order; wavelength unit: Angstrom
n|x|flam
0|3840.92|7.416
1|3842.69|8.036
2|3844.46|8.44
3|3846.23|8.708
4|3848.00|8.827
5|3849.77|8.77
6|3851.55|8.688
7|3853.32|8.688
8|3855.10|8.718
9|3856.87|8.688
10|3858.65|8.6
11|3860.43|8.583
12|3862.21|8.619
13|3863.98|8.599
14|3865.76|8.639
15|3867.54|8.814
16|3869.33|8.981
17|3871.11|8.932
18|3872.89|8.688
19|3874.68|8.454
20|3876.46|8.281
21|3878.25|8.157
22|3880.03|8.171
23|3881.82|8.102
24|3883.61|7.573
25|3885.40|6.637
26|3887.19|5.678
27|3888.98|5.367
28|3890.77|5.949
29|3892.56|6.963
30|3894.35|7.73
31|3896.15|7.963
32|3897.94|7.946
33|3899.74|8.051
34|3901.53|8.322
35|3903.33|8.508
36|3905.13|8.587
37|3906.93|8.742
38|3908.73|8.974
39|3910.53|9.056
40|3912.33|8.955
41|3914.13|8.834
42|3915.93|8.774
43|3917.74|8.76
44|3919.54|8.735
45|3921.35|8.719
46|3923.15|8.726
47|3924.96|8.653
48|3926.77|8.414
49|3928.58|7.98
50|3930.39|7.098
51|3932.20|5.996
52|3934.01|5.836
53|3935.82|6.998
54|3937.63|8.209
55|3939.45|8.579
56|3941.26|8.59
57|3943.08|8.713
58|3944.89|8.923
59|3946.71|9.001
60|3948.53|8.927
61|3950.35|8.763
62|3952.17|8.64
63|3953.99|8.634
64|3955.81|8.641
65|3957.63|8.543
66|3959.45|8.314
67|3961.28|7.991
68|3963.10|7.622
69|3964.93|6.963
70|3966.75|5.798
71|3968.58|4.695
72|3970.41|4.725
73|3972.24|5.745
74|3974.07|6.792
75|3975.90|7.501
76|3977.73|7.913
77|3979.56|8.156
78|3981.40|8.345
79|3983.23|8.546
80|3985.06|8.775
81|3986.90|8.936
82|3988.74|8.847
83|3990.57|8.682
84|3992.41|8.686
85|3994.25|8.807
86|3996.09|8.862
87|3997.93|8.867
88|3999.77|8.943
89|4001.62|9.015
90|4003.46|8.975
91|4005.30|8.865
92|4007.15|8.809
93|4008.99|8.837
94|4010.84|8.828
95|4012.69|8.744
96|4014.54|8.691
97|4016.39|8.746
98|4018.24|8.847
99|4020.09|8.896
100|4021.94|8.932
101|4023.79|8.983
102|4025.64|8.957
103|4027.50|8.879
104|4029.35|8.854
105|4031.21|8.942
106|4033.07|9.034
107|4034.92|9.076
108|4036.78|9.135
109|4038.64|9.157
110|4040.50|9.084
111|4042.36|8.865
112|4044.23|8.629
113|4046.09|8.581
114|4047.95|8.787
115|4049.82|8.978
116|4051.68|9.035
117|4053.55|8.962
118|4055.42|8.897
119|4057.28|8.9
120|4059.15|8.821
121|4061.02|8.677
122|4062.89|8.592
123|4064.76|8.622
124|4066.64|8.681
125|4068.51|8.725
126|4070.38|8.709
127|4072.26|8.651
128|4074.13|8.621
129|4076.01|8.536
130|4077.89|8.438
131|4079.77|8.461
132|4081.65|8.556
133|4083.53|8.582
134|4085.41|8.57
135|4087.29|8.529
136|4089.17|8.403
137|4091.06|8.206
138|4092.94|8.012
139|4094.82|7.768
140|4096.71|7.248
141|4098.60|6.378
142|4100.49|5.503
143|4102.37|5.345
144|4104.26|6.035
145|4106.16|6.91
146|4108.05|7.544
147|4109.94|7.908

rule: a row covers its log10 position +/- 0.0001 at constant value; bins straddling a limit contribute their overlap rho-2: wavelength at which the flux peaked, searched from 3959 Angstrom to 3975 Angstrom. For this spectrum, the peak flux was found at 3959.45 Angstrom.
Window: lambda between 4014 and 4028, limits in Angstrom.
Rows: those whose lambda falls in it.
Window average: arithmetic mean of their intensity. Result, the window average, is 8.9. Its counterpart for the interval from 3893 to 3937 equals 8.2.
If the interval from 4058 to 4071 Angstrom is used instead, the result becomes 8.7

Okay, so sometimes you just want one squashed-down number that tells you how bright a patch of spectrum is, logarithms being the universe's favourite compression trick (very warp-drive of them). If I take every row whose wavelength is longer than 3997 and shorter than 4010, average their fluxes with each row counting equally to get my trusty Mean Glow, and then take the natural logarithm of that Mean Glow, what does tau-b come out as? 2.186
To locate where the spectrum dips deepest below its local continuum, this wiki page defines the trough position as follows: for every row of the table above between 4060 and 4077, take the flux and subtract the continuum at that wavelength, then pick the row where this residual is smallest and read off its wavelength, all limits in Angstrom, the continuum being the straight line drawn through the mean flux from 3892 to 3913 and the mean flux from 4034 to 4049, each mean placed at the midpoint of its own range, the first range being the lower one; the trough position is 4076.01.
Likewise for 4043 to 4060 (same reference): 4046.09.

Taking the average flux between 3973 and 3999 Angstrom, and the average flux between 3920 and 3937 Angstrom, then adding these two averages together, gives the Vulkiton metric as 16.0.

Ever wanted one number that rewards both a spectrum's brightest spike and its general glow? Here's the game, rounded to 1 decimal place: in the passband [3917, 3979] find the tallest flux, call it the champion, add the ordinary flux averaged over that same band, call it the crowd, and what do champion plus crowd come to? 16.8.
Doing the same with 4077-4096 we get 16.9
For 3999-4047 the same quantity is 18.1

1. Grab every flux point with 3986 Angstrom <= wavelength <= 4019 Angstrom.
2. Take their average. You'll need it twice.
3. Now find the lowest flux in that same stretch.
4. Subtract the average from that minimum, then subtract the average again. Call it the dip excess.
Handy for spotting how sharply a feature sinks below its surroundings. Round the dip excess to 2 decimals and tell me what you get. -8.98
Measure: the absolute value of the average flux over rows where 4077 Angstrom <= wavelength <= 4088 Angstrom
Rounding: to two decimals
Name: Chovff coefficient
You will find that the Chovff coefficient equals 8.52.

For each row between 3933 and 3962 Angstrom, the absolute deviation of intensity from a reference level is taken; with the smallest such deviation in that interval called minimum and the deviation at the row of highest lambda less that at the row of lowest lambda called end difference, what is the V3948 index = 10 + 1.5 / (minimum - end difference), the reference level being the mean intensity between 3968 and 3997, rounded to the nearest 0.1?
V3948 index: 10.8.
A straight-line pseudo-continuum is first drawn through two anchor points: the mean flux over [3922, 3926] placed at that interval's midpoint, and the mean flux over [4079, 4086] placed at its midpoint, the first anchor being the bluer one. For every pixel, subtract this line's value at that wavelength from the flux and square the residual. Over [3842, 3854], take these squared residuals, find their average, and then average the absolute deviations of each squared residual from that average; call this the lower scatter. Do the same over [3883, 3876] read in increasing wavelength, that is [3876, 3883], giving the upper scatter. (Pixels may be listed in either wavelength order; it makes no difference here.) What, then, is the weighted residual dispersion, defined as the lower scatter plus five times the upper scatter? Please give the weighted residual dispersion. 0.39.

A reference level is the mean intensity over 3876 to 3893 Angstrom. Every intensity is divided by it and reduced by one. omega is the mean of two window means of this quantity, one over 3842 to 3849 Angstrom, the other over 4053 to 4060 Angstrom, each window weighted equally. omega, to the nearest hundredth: 0.23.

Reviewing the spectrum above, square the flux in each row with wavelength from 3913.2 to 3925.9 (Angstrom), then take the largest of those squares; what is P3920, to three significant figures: 78.0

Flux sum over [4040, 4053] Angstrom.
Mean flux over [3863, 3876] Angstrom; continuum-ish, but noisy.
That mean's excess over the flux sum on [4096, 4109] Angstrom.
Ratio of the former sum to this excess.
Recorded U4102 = -1.71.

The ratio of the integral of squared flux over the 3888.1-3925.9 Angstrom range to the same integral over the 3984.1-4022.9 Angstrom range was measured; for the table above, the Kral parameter 0.85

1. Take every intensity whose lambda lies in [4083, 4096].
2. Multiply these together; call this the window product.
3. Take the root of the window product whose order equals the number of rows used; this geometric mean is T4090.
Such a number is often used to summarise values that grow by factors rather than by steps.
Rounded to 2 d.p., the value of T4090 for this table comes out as 8.29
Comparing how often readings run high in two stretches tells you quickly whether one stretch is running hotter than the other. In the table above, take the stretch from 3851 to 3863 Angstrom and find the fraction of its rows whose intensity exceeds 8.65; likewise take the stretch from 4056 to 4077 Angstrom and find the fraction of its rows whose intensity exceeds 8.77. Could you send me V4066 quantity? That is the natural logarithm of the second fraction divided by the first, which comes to -1.1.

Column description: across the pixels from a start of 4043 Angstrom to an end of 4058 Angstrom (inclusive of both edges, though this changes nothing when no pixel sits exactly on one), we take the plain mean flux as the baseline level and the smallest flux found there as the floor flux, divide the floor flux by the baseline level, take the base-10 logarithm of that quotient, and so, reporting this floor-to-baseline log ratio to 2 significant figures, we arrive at -0.013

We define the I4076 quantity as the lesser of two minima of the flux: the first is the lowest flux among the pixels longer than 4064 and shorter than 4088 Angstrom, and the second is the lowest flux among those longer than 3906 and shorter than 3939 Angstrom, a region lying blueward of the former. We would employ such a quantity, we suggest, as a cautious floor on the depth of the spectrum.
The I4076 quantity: 5.84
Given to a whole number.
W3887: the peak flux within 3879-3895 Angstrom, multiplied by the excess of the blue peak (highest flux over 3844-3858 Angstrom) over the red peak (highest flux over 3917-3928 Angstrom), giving 1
